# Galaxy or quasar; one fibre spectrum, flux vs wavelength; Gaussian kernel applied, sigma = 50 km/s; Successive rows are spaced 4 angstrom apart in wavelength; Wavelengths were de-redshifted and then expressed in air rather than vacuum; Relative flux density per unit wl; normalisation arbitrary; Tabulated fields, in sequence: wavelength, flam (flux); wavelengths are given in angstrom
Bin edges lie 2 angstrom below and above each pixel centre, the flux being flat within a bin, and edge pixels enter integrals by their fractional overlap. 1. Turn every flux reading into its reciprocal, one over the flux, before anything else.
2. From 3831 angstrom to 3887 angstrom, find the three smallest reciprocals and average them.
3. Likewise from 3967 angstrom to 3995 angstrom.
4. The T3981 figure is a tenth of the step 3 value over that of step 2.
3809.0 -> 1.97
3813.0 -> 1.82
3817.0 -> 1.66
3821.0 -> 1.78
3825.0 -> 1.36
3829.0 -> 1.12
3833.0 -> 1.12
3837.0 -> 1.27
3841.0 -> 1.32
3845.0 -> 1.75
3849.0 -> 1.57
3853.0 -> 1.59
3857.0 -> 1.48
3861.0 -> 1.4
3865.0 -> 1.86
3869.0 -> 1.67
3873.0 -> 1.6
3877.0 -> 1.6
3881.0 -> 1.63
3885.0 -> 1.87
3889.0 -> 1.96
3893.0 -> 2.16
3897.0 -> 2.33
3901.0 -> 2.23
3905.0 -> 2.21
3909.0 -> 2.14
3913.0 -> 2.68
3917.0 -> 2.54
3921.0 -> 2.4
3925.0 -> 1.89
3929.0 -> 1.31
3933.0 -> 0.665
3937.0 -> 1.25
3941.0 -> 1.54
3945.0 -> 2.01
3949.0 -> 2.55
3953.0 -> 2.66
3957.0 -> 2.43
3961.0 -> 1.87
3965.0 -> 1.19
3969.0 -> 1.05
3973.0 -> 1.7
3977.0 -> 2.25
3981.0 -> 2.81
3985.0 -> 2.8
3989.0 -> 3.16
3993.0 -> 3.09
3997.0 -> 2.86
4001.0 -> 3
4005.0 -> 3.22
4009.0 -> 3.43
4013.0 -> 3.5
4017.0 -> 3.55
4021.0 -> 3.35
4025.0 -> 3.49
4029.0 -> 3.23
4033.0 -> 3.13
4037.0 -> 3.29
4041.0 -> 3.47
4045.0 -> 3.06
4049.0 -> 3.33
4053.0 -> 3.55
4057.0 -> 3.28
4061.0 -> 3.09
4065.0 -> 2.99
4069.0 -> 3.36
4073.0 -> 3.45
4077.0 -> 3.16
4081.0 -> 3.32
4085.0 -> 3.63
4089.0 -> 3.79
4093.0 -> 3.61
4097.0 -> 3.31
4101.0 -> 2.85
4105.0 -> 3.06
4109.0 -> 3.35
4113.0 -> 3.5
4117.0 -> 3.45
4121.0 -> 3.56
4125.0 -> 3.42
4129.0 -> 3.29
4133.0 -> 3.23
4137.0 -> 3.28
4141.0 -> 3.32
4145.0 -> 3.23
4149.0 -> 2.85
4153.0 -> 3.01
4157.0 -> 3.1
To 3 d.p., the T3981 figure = 0.061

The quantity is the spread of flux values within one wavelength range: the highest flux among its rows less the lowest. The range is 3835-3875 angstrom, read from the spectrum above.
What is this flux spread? 0.59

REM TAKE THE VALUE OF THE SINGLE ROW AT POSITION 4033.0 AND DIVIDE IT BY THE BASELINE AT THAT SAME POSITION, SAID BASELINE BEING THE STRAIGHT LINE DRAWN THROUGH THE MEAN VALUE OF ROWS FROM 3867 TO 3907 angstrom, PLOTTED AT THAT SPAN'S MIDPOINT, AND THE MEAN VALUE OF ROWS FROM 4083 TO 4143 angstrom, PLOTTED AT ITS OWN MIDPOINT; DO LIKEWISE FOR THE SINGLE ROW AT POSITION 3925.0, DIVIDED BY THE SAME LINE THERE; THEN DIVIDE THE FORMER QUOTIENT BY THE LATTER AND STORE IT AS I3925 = 1.3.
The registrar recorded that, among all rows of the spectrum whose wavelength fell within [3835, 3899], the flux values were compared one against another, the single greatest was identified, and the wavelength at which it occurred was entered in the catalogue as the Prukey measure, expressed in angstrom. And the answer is 3897.0 angstrom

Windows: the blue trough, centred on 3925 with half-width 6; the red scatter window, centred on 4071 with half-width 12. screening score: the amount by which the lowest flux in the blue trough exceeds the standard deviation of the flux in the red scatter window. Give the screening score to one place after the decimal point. 1.1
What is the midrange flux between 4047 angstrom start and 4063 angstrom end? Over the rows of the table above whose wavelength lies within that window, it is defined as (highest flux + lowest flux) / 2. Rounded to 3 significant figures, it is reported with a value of 3.32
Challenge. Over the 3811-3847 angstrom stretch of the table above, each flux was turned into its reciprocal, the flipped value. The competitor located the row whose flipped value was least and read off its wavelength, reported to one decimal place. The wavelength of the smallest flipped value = 3813.0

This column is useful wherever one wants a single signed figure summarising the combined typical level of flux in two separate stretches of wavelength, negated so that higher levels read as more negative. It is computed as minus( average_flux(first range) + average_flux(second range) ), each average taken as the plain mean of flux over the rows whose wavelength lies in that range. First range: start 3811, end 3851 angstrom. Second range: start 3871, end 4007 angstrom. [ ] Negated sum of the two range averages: -3.6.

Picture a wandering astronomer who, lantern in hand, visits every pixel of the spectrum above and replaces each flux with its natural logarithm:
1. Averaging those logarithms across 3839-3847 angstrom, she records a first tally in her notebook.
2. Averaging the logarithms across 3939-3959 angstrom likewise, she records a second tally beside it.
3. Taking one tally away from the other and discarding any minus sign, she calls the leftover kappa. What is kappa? 0.4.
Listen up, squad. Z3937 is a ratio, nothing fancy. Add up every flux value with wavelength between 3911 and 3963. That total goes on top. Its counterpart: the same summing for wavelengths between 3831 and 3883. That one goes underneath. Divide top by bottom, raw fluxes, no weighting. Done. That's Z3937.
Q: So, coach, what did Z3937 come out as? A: 1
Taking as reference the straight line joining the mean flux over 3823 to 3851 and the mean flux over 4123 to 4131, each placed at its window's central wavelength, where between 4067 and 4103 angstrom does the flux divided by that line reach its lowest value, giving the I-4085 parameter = 4101.0 angstrom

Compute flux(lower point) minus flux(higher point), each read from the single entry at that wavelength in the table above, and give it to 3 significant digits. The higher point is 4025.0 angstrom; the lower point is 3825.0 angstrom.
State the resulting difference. -2.13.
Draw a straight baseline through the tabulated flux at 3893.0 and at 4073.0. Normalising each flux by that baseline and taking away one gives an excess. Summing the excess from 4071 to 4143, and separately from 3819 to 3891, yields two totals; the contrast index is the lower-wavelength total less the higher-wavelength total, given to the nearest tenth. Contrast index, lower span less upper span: -1.6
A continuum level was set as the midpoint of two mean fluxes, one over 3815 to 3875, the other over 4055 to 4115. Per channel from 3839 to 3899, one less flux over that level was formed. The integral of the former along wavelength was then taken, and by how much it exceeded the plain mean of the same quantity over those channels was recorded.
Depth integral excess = 17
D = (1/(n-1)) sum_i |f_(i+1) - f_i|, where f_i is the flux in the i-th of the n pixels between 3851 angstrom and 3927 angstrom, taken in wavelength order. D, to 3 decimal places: 0.176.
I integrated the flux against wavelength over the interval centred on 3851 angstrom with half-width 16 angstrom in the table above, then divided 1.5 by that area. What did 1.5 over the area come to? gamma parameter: 0.031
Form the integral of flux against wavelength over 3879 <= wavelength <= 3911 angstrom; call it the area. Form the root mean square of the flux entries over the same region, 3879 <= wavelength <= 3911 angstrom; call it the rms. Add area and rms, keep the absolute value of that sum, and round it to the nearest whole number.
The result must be 68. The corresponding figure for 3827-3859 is 46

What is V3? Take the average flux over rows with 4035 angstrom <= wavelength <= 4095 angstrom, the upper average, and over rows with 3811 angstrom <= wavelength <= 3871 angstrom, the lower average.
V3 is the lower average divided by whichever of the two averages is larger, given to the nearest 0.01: 0.45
